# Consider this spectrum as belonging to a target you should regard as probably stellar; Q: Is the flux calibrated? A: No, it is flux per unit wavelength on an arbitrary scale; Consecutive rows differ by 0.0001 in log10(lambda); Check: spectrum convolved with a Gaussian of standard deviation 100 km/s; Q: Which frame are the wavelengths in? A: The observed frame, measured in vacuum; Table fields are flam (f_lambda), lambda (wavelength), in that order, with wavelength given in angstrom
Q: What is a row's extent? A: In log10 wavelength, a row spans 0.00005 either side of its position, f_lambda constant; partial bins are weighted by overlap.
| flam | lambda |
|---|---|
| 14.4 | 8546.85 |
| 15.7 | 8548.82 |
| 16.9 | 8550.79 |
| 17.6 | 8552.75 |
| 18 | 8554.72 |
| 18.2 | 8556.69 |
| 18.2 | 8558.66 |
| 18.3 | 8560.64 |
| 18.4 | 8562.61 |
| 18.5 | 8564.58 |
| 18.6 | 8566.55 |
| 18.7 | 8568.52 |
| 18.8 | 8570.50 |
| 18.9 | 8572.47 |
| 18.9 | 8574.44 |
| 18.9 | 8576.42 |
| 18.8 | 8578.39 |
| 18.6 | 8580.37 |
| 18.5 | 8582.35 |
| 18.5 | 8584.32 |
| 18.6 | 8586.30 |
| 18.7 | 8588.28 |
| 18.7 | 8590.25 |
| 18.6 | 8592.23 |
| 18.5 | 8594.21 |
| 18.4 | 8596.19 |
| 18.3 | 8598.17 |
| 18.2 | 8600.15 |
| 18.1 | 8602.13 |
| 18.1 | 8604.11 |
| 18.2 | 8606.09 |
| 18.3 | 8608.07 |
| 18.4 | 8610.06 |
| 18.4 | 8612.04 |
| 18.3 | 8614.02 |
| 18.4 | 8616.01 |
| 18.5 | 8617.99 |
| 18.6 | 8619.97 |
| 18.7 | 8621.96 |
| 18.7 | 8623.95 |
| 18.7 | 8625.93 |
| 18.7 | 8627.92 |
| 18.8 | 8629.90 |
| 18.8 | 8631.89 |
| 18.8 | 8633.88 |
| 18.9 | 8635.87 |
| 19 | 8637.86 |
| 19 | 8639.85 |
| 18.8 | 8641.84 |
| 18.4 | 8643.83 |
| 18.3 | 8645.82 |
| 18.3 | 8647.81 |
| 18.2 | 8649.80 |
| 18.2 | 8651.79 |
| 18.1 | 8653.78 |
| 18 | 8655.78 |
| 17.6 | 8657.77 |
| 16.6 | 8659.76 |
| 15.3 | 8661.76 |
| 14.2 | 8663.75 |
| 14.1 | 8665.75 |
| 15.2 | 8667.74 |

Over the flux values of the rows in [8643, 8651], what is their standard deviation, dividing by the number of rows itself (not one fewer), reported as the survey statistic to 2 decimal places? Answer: 0.07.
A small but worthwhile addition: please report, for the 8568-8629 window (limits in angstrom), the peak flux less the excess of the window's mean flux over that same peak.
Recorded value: 19.3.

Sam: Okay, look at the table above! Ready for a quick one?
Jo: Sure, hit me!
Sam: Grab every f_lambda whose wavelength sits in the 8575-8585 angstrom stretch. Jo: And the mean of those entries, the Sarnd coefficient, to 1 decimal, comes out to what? 18.7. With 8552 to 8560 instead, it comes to 18.0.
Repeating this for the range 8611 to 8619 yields 18.4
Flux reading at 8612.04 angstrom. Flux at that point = 18.4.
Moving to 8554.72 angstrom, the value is 18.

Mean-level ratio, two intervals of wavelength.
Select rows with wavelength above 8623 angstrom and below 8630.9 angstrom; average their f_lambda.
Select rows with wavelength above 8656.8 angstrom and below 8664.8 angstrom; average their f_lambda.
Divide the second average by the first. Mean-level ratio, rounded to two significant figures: 0.85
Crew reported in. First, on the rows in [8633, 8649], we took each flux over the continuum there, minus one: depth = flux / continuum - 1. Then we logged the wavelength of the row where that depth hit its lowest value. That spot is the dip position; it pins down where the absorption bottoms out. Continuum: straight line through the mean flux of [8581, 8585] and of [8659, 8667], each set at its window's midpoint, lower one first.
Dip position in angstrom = 8633.88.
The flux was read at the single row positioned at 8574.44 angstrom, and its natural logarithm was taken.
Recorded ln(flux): 2.939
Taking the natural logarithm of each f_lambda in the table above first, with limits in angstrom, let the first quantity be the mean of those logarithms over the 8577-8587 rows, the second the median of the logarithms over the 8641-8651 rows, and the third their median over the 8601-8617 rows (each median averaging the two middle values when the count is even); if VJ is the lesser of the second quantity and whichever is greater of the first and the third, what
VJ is 2.91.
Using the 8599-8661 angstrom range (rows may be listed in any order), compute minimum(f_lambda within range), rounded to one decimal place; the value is 16.6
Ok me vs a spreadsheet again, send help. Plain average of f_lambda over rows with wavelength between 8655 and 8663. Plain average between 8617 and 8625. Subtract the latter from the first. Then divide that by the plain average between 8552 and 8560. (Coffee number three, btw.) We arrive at -0.10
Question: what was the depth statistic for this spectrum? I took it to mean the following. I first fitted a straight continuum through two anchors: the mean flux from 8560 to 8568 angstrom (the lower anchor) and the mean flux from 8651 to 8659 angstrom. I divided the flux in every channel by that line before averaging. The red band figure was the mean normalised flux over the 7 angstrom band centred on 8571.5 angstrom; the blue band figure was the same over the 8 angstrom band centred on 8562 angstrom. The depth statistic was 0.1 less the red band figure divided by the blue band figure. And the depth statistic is -0.929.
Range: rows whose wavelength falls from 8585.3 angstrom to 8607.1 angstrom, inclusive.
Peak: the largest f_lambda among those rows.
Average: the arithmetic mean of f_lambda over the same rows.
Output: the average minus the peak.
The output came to -0.30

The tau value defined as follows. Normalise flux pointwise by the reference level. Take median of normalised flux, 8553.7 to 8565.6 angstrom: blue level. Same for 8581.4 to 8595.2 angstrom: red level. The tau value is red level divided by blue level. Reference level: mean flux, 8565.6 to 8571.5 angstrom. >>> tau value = 1.019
